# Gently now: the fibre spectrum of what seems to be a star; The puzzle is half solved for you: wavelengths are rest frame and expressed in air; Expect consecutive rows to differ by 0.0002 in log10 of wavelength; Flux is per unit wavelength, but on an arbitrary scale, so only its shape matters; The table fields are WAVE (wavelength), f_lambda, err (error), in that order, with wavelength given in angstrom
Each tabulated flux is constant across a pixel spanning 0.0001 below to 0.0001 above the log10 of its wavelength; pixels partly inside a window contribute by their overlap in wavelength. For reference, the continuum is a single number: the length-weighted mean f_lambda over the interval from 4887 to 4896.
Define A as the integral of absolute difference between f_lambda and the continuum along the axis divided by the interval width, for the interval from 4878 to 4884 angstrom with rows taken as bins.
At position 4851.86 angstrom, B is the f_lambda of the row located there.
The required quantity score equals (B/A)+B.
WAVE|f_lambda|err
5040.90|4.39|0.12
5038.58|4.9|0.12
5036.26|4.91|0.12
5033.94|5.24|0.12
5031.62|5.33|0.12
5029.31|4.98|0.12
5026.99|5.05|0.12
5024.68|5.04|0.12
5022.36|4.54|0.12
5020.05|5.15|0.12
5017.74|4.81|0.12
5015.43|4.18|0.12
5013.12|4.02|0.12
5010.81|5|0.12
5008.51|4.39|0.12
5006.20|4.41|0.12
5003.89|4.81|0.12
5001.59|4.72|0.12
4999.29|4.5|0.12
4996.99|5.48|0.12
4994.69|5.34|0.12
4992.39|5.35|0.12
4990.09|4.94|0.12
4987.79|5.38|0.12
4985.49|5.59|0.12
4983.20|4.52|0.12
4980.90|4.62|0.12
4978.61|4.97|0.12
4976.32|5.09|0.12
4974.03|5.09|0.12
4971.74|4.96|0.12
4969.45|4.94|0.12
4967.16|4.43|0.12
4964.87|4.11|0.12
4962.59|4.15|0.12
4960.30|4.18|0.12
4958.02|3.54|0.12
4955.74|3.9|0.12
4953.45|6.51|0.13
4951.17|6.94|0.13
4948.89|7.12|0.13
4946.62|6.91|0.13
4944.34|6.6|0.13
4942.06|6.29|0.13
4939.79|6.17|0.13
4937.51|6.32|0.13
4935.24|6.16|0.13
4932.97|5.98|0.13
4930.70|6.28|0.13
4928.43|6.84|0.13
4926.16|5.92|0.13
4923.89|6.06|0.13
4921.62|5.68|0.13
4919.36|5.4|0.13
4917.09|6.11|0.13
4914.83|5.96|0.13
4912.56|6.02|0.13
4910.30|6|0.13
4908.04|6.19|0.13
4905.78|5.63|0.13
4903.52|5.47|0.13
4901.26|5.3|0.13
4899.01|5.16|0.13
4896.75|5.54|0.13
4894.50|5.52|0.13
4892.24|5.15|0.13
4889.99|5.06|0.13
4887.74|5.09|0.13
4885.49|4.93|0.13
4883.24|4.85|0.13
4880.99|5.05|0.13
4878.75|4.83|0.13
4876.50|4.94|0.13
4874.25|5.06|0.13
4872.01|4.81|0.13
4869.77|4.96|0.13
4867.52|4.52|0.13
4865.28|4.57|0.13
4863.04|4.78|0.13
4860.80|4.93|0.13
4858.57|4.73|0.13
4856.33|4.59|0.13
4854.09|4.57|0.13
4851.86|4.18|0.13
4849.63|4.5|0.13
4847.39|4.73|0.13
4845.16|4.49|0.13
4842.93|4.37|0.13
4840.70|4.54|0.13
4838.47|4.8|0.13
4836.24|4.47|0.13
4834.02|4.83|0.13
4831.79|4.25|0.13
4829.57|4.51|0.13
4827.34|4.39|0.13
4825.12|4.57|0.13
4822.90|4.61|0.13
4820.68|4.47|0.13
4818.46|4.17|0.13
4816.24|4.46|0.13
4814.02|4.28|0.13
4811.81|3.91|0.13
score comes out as 18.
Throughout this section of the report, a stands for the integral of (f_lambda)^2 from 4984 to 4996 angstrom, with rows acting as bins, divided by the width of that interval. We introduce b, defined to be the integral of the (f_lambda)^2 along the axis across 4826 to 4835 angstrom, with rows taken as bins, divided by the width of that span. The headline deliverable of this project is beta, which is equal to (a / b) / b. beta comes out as 0.069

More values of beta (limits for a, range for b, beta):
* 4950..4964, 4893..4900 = 0.030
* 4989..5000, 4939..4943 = 0.018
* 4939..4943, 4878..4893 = 0.062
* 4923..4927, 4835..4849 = 0.082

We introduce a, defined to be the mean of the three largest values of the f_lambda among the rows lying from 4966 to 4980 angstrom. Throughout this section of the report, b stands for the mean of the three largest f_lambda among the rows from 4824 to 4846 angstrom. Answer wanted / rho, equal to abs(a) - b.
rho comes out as 0.32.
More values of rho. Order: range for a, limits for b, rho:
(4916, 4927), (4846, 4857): 1.40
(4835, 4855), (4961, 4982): -0.35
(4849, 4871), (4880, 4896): -0.36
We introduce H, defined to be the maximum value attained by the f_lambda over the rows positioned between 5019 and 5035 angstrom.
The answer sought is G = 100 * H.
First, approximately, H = 5.33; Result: 533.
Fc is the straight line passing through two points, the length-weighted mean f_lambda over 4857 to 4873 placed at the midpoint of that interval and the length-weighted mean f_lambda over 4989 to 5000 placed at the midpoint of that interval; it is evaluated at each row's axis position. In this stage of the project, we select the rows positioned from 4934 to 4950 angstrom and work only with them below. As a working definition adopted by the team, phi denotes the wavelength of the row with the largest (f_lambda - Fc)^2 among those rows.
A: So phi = 4948.89 angstrom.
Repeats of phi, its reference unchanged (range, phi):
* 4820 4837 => 4831.79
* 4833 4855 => 4851.86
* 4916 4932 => 4928.43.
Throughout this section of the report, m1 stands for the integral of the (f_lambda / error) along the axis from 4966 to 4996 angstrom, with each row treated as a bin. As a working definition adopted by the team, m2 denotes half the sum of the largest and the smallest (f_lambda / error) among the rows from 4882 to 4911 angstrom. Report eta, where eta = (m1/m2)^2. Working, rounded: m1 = 1255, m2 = 42.5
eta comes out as 873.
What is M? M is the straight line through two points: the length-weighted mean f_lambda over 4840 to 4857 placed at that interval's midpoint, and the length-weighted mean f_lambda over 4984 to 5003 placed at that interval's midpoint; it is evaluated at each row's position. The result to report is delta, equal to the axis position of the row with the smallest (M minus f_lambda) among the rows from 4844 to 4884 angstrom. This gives 4874.25 angstrom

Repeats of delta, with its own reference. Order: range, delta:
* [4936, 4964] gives 4948.89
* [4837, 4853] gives 4838.47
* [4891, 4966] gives 4948.89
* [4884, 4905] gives 4896.75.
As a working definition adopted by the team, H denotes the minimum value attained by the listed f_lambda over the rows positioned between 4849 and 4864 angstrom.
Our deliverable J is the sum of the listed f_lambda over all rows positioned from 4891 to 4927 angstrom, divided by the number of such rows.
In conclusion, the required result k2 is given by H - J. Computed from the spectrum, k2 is -1.5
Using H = 4.18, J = 5.7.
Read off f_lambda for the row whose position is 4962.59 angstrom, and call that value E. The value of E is 4.15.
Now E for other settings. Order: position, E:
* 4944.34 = 6.6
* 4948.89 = 7.12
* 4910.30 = 6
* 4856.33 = 4.59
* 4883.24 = 4.85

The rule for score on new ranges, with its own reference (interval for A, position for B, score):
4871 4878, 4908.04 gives 27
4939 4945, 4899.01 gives 10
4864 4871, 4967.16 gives 13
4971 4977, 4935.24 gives 41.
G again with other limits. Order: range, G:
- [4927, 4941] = 684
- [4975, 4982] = 509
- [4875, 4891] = 509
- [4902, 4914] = 619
